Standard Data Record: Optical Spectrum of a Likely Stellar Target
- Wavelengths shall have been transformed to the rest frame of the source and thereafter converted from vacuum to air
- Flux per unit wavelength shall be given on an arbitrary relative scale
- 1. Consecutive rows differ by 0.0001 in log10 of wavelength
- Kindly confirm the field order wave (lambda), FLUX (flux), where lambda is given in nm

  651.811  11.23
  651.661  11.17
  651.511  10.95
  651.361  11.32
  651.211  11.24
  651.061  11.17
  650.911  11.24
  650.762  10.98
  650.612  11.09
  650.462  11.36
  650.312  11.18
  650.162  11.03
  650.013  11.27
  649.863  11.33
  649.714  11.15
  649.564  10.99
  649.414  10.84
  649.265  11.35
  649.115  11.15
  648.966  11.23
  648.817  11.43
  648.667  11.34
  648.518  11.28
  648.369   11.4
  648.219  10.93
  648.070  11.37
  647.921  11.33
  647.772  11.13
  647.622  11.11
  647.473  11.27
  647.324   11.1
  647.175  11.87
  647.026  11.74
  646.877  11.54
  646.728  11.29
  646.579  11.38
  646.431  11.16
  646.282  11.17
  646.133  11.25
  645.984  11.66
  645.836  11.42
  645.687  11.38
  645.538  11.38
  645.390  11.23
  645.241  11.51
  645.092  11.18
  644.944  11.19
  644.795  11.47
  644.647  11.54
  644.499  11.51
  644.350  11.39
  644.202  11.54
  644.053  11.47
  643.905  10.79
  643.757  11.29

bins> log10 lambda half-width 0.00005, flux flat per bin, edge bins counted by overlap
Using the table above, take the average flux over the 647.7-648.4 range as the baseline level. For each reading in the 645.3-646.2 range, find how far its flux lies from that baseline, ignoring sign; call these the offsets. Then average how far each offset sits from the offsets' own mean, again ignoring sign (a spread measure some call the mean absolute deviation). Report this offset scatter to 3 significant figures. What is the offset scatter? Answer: 0.102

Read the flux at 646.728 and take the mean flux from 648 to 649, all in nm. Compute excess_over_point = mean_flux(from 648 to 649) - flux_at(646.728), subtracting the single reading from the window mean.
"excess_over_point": -0.01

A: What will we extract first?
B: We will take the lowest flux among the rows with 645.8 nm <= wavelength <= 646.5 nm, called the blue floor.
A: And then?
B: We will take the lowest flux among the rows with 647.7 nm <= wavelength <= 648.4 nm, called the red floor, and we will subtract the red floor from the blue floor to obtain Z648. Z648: 0.23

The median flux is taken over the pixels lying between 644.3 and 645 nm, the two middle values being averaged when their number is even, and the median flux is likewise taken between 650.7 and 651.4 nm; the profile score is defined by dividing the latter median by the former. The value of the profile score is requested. 0.980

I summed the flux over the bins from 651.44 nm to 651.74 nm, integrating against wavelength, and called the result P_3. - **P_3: 3.32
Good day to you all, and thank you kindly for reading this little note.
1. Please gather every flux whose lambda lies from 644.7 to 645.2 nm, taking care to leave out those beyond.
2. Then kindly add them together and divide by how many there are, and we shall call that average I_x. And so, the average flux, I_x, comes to 11.3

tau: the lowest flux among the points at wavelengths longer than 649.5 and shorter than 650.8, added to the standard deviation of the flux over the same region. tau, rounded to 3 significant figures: 11.1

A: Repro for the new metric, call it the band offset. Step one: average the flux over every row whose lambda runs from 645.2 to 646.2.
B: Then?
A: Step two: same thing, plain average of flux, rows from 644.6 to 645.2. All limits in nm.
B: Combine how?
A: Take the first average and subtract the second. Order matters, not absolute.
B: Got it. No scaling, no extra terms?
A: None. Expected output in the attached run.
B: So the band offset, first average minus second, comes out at 0.06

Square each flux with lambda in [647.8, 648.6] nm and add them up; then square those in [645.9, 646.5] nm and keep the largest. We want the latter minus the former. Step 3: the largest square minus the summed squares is -498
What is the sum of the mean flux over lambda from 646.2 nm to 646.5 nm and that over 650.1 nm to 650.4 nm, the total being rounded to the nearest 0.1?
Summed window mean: 22.3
